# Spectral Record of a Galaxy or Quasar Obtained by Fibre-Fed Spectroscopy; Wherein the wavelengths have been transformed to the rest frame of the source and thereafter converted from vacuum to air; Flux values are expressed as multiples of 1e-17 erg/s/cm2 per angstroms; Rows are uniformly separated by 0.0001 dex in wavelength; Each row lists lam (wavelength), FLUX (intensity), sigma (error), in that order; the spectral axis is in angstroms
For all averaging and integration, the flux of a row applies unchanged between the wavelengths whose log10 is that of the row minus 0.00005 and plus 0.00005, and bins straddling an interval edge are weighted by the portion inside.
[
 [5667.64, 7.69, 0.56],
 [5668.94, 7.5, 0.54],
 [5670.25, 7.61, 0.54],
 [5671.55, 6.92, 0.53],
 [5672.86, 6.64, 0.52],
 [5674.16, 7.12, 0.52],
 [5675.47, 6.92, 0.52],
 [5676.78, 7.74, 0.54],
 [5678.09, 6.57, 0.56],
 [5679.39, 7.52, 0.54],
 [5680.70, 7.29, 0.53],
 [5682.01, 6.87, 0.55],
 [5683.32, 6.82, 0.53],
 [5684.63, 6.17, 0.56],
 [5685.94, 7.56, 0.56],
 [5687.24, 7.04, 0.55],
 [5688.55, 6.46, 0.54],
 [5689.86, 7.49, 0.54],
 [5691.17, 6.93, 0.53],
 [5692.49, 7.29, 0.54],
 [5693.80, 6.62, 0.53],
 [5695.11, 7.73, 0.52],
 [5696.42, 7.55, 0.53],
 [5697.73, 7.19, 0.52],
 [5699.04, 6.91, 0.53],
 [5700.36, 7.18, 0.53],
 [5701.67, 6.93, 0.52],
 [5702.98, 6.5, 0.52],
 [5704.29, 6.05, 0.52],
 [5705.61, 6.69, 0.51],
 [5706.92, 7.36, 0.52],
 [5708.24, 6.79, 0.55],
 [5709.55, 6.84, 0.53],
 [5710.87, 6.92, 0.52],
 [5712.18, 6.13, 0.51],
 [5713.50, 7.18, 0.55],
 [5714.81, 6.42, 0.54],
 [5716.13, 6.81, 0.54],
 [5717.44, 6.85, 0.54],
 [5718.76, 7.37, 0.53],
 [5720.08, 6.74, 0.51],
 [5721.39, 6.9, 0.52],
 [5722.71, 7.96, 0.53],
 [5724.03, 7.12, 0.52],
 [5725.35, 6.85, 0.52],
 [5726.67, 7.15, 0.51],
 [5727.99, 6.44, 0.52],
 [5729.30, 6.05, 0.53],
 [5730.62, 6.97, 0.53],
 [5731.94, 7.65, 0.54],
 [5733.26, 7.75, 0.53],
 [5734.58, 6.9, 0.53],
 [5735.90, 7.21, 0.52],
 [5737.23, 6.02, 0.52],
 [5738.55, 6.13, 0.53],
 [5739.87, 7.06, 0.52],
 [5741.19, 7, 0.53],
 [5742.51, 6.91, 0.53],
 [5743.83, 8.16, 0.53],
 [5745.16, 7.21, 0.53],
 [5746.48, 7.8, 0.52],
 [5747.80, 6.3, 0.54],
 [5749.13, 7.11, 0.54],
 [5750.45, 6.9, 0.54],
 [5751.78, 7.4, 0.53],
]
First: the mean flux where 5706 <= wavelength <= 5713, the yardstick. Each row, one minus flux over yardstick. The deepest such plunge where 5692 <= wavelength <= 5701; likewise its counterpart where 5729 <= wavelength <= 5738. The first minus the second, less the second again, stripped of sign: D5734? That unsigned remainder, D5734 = 0.20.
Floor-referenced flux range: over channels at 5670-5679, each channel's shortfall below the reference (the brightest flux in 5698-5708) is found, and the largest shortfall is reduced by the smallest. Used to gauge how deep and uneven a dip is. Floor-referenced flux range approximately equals 1.17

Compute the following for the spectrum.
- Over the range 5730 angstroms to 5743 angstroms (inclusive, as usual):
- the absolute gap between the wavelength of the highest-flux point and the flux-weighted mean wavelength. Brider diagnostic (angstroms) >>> 3.2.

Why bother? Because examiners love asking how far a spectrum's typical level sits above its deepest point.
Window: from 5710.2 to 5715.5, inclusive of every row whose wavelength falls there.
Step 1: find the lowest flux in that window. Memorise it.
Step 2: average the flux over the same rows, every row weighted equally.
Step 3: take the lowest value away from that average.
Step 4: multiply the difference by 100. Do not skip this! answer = 53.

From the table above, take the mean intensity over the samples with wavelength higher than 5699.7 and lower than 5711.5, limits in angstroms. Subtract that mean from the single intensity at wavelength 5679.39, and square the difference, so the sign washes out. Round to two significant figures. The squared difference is 0.51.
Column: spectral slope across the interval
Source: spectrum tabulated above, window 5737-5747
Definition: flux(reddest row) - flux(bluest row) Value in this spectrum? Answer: 1.8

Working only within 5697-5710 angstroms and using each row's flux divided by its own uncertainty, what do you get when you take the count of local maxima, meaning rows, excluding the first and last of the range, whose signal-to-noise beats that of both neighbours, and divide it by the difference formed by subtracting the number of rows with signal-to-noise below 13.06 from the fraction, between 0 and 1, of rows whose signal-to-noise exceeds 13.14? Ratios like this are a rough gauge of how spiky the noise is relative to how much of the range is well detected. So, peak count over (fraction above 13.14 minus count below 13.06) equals -0.4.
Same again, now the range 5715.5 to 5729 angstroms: -1.3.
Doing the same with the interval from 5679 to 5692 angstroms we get -0.7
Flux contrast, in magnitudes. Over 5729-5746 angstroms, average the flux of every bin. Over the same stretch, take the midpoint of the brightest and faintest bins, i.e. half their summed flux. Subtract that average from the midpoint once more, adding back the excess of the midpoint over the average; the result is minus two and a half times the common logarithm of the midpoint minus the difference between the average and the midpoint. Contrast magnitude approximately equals -2.14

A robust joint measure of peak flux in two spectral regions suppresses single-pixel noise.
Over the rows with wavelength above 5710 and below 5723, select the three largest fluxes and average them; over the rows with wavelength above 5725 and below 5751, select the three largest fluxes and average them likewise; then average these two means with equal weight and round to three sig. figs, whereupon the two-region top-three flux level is 7.70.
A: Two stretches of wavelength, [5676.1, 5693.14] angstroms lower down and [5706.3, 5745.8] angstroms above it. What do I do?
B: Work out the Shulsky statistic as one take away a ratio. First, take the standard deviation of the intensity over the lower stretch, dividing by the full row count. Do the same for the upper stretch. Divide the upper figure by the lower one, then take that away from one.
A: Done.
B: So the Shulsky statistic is -0.1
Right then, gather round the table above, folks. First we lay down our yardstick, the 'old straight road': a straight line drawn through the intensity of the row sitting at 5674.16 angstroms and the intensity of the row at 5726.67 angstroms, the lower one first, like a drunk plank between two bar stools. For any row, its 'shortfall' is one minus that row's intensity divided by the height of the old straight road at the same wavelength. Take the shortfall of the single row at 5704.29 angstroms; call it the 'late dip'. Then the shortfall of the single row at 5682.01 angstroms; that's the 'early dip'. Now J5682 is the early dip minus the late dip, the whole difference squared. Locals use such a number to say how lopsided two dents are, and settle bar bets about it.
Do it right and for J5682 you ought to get 0.014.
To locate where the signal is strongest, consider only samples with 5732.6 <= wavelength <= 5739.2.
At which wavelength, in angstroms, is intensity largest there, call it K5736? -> 5733.26 angstroms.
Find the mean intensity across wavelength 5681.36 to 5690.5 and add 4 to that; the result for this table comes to 10.9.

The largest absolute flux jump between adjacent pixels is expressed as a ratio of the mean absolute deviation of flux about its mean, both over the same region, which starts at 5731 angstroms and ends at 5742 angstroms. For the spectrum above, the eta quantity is 2.58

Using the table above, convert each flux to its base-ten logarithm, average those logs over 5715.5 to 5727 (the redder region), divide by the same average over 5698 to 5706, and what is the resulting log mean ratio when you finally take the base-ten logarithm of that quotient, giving 0.012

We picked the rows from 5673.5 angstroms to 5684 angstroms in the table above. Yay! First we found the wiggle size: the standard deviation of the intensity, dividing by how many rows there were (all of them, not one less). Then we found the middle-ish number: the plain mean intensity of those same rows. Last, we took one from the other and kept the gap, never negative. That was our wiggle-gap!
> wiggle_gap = 6.74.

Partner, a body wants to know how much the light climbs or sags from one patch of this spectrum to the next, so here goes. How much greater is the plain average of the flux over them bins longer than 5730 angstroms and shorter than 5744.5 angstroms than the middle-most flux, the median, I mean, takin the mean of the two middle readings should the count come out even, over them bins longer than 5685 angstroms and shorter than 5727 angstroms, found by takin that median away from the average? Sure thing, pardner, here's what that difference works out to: 0.14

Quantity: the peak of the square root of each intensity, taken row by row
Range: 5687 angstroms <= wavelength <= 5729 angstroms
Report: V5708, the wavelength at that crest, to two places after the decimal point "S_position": 5722.71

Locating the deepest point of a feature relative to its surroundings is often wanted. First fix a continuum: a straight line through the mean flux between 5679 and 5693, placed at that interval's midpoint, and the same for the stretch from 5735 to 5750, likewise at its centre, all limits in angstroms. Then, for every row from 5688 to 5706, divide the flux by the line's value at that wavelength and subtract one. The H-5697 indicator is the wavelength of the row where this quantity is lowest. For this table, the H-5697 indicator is 5704.29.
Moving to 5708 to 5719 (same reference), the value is 5712.18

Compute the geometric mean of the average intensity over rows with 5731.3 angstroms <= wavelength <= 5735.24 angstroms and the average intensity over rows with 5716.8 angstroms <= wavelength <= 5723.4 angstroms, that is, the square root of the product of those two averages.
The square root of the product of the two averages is 7.30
